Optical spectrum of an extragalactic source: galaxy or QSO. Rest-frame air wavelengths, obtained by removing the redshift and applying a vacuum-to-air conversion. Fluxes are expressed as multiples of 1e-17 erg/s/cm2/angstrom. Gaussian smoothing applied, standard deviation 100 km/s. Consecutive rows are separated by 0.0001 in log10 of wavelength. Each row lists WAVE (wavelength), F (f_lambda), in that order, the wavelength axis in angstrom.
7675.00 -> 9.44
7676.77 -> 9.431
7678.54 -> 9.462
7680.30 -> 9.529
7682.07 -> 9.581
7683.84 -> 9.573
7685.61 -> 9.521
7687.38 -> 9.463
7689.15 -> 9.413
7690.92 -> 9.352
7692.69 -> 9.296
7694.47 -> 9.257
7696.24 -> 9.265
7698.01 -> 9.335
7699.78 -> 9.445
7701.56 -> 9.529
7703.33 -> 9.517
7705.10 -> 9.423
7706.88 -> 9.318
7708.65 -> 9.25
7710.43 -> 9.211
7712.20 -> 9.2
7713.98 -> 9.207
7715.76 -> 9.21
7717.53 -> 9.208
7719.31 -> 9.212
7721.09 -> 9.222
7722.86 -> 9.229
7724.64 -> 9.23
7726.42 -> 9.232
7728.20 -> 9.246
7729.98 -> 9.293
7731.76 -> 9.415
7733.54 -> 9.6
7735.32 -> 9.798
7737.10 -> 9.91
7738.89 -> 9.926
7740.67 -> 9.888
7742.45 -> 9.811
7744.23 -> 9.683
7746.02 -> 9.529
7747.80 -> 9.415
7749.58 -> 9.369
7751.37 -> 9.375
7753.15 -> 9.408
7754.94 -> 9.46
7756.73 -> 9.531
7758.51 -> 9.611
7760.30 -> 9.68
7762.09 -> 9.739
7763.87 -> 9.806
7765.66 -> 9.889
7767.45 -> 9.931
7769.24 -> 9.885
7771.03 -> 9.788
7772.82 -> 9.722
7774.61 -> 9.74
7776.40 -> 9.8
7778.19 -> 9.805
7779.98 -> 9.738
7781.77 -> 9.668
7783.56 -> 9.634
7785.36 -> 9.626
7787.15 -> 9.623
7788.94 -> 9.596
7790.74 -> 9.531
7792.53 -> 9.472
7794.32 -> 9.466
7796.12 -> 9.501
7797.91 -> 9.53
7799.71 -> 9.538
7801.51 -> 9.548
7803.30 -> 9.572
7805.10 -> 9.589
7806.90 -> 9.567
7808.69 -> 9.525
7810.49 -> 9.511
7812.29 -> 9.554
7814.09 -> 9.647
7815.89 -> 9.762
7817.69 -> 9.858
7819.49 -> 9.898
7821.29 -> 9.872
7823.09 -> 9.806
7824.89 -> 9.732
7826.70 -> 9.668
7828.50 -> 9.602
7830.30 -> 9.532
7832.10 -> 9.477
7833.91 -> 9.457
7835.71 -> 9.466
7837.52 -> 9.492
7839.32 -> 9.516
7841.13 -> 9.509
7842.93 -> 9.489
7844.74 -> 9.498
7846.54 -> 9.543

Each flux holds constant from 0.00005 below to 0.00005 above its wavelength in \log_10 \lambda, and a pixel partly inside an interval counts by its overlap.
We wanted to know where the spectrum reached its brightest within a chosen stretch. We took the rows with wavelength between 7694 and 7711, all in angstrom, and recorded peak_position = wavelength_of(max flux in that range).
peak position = 7701.56 angstrom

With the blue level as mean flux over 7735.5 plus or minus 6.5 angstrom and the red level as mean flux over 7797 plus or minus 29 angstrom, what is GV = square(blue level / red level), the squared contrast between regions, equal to 1.01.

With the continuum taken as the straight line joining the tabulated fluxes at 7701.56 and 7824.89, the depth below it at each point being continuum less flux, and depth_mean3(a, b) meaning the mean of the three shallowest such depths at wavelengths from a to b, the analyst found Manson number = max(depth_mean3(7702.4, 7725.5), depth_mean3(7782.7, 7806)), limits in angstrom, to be 0.12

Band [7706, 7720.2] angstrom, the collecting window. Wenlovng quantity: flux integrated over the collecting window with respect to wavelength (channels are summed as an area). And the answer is 131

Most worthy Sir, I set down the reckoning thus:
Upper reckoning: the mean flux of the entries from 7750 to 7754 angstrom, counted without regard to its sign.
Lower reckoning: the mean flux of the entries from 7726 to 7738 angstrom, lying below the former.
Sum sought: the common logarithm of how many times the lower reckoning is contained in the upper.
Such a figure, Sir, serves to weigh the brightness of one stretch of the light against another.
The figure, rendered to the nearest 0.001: -0.005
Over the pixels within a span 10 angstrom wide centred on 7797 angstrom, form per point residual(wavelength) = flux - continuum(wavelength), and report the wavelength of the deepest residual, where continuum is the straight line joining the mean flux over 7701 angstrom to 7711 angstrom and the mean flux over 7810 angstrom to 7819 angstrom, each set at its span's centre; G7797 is 7794.32 angstrom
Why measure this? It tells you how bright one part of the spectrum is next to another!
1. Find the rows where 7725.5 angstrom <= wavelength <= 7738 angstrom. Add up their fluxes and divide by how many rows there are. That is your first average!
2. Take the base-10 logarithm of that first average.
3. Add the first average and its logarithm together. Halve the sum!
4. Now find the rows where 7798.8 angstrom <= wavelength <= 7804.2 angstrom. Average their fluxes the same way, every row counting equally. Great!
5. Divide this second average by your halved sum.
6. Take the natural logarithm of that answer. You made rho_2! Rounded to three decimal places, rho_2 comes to 0.601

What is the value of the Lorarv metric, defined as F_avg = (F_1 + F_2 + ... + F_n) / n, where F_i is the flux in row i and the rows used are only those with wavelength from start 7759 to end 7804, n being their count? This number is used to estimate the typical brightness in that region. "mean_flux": 9.67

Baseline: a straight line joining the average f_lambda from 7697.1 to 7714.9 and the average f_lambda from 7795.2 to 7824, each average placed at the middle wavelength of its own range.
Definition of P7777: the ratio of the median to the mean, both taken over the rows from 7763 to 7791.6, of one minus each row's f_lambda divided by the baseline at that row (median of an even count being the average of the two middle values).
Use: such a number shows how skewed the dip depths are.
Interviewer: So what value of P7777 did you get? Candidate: 1.03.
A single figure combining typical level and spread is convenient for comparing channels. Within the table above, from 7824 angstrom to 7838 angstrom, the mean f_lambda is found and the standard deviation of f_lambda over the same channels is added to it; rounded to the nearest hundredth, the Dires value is 9.65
